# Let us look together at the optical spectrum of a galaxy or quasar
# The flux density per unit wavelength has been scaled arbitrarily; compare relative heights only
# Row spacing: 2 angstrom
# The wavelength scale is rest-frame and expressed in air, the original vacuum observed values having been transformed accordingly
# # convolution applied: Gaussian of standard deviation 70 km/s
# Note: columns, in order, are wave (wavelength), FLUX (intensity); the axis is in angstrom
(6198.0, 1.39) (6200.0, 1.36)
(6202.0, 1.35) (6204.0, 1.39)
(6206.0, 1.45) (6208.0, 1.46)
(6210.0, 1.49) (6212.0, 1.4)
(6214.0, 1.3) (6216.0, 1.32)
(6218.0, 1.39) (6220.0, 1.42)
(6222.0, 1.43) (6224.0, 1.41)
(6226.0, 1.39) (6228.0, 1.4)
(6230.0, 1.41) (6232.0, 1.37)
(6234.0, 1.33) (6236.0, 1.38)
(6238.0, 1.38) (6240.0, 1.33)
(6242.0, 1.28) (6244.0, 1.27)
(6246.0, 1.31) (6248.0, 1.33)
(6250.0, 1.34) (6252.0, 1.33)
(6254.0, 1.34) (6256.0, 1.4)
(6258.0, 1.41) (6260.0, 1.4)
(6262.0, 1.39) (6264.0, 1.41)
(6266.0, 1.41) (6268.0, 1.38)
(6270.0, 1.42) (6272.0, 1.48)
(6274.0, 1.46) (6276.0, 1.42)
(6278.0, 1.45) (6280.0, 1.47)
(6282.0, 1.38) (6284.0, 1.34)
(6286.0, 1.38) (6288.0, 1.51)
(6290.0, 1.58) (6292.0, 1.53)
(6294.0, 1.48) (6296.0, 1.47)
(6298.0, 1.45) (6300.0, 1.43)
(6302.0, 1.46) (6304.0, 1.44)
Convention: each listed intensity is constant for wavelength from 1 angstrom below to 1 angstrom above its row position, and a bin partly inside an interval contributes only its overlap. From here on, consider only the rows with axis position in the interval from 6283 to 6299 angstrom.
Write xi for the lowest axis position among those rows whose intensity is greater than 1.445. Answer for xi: 6288.0 angstrom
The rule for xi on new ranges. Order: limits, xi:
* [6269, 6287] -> 6272.0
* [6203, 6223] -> 6206.0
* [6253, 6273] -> 6272.0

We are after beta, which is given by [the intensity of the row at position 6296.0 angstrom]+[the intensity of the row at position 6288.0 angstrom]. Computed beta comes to 2.98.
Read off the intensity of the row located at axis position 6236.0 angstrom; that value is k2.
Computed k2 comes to 1.38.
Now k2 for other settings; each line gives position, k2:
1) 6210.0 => 1.49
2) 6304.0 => 1.44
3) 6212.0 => 1.4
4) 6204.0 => 1.39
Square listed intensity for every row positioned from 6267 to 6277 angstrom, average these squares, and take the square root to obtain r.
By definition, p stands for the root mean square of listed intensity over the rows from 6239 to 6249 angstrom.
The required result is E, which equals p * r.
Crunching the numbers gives 1.87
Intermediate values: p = 1.30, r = 1.43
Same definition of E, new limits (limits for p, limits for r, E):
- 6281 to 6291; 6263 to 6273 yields 2.05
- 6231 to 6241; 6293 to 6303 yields 1.98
